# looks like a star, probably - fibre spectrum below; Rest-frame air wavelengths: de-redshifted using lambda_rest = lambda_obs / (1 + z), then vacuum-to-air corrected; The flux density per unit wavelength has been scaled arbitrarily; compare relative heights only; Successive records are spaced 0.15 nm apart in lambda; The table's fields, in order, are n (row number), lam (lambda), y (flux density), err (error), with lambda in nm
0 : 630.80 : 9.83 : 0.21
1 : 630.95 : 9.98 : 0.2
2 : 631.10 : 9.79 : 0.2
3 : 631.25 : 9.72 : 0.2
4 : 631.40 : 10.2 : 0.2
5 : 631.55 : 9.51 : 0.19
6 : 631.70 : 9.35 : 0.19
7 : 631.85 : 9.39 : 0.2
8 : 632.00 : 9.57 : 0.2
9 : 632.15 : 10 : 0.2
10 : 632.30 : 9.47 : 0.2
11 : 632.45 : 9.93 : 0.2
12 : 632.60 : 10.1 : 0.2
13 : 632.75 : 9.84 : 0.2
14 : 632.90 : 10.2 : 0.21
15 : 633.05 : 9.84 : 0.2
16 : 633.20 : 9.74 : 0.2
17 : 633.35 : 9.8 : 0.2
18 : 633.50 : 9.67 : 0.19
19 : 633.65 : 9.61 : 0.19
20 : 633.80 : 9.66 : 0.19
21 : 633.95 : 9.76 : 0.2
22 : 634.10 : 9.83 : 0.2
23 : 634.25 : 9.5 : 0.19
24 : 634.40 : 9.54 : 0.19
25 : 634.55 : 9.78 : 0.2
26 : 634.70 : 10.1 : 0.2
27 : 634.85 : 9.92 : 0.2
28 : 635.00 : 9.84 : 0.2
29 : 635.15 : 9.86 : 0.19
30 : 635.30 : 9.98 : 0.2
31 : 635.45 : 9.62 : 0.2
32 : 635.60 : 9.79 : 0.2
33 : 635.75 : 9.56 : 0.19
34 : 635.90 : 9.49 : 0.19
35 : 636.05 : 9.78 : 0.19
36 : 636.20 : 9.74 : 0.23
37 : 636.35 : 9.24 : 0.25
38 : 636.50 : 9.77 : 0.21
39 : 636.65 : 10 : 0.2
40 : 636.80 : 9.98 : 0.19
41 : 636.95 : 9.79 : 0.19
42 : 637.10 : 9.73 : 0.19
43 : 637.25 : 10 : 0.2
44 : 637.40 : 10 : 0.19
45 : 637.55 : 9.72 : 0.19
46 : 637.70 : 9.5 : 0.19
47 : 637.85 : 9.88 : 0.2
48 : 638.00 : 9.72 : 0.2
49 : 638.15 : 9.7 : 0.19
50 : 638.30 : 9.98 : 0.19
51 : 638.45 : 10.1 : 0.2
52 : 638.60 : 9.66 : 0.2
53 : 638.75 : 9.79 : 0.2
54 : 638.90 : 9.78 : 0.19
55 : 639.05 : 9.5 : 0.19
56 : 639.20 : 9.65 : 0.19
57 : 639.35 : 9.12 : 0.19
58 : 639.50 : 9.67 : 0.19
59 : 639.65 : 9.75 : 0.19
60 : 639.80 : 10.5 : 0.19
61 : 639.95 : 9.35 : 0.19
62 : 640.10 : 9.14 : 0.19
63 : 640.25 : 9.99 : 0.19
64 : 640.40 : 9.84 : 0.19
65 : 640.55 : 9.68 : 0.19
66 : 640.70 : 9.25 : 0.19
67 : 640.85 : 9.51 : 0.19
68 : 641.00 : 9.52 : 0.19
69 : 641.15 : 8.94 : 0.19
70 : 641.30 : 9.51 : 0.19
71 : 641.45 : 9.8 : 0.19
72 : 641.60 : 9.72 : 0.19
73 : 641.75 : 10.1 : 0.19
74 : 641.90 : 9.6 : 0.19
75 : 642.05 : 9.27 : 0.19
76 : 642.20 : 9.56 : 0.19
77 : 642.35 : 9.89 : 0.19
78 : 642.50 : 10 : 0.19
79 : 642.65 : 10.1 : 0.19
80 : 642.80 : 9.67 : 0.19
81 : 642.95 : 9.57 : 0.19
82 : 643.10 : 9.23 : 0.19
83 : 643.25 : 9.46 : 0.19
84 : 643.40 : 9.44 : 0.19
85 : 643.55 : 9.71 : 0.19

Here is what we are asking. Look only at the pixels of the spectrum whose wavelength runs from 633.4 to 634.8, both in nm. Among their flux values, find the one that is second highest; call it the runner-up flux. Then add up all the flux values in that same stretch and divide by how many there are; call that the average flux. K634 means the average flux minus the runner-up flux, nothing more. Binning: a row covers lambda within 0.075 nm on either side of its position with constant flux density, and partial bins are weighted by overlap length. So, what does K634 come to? -0.11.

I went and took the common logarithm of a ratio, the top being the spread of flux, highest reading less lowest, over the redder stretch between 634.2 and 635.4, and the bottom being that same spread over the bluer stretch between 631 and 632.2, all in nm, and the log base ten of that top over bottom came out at -0.2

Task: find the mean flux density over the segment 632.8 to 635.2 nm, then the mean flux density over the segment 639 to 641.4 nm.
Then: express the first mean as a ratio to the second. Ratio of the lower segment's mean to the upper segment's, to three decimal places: 1.024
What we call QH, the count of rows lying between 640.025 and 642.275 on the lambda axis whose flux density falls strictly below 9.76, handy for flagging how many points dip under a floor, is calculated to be 11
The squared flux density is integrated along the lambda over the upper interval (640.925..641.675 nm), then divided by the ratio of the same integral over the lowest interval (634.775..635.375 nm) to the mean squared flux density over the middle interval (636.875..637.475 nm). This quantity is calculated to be 112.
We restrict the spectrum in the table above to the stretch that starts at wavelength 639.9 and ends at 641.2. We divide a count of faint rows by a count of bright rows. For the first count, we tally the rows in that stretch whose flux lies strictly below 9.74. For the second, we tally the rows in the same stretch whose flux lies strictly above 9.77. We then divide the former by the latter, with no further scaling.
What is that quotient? 3.5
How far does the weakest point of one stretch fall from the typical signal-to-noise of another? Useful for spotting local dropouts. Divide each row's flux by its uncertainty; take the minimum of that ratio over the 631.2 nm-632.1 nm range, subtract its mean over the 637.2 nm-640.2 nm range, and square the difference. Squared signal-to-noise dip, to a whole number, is 12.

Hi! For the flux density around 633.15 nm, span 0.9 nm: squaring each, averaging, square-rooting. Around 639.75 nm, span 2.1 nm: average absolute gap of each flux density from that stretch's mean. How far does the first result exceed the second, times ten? 95.8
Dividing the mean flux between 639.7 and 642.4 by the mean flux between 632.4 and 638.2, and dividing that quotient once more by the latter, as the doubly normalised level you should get 0.101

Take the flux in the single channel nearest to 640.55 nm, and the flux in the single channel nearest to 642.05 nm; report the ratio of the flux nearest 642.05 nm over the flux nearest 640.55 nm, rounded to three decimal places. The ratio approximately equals 0.958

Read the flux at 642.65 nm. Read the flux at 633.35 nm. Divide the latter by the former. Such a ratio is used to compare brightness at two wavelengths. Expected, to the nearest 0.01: 0.97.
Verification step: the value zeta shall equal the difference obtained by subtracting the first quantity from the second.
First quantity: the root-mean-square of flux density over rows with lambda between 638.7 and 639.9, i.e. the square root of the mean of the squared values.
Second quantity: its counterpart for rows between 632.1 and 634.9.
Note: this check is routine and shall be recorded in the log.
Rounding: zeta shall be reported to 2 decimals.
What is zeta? 0.08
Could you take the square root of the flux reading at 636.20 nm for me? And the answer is 3.12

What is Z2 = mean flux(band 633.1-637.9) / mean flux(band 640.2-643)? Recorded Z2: 1.01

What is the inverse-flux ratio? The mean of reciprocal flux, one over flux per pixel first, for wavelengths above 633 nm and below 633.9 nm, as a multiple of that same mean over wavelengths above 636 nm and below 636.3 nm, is 1.00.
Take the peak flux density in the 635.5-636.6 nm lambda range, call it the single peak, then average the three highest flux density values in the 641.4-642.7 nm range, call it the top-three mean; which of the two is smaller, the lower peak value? 9.8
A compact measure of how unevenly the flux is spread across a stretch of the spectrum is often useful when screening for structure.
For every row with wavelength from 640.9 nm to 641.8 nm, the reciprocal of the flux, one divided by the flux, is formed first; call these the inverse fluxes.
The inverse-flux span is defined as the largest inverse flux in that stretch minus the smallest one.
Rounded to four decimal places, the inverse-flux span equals 0.0128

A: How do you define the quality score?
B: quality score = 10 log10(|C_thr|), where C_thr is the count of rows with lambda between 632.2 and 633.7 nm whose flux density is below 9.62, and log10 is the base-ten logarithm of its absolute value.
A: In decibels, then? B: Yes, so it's 3.0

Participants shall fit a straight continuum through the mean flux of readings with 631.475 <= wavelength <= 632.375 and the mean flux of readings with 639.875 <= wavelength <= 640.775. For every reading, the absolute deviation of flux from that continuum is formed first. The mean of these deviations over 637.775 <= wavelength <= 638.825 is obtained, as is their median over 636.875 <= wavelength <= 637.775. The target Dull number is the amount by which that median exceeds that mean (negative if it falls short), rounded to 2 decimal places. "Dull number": -0.07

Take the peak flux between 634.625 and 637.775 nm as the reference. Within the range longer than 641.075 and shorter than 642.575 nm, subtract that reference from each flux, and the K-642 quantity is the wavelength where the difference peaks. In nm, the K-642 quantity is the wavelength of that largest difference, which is 641.75 nm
